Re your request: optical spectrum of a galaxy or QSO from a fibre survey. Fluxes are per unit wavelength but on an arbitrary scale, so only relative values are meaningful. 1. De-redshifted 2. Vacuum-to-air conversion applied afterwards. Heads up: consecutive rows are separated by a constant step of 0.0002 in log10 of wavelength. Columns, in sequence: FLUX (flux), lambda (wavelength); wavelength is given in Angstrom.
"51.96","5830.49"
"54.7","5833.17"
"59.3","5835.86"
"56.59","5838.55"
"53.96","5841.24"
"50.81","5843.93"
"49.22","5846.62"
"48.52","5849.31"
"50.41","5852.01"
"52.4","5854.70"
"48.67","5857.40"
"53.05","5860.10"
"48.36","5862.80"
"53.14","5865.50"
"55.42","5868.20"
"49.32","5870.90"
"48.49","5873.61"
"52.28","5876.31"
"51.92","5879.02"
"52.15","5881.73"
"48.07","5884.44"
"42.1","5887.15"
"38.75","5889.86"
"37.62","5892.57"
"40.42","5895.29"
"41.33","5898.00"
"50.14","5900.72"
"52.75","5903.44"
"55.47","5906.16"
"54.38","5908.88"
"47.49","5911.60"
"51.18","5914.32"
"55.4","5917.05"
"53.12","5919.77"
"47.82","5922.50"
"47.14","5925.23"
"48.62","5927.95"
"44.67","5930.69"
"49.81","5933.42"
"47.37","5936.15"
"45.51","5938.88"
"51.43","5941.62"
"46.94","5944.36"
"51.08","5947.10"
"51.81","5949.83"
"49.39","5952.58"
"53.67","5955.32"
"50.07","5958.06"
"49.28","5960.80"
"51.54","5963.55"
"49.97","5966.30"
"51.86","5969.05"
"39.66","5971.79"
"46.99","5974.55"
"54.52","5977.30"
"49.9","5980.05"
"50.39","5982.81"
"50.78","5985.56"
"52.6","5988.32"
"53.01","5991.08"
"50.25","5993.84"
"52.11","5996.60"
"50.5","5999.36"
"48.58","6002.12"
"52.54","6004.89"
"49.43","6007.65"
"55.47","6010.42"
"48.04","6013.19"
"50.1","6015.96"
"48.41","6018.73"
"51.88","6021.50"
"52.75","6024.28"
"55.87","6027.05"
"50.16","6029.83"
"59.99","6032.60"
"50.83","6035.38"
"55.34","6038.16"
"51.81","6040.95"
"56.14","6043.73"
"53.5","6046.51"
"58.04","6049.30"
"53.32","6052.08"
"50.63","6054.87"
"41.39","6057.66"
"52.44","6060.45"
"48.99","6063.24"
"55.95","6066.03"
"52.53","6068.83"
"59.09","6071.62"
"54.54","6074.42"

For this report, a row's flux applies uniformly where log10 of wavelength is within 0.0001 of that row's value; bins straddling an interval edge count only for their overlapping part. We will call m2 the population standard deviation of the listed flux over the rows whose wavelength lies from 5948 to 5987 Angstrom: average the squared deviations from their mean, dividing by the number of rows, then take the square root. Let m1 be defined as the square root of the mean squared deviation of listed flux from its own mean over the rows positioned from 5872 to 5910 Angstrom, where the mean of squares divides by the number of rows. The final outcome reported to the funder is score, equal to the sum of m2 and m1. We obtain 9.38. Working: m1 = 6.0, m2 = 3.4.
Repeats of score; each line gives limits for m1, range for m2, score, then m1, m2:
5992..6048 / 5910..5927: 6.15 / 3.0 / 3.1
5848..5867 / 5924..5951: 4.42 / 2.0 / 2.4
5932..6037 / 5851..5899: 8.58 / 3.2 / 5.4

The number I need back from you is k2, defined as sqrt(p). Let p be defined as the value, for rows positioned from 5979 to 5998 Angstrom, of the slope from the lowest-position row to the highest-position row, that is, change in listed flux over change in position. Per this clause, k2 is 0.37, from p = 0.13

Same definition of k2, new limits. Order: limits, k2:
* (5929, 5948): 0.62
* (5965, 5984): 0.16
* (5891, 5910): 1.01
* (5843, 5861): 0.37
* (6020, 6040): 0.46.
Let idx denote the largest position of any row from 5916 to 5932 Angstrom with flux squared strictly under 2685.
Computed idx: 5930.69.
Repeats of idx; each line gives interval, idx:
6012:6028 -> 6018.73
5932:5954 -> 5952.58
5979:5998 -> 5993.84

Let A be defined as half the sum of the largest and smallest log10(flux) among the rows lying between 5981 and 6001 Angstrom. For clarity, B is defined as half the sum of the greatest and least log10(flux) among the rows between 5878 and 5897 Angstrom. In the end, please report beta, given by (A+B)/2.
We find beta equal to 1.68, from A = 1.71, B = 1.65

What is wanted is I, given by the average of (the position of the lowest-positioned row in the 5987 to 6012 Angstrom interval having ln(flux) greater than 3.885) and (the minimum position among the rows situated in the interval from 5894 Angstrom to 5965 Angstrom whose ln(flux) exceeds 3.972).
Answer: 5947.2 Angstrom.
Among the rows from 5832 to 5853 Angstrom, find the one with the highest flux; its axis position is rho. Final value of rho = 5835.86 Angstrom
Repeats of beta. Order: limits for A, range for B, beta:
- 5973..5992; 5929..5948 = 1.69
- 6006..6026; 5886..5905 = 1.68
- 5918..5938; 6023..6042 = 1.71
